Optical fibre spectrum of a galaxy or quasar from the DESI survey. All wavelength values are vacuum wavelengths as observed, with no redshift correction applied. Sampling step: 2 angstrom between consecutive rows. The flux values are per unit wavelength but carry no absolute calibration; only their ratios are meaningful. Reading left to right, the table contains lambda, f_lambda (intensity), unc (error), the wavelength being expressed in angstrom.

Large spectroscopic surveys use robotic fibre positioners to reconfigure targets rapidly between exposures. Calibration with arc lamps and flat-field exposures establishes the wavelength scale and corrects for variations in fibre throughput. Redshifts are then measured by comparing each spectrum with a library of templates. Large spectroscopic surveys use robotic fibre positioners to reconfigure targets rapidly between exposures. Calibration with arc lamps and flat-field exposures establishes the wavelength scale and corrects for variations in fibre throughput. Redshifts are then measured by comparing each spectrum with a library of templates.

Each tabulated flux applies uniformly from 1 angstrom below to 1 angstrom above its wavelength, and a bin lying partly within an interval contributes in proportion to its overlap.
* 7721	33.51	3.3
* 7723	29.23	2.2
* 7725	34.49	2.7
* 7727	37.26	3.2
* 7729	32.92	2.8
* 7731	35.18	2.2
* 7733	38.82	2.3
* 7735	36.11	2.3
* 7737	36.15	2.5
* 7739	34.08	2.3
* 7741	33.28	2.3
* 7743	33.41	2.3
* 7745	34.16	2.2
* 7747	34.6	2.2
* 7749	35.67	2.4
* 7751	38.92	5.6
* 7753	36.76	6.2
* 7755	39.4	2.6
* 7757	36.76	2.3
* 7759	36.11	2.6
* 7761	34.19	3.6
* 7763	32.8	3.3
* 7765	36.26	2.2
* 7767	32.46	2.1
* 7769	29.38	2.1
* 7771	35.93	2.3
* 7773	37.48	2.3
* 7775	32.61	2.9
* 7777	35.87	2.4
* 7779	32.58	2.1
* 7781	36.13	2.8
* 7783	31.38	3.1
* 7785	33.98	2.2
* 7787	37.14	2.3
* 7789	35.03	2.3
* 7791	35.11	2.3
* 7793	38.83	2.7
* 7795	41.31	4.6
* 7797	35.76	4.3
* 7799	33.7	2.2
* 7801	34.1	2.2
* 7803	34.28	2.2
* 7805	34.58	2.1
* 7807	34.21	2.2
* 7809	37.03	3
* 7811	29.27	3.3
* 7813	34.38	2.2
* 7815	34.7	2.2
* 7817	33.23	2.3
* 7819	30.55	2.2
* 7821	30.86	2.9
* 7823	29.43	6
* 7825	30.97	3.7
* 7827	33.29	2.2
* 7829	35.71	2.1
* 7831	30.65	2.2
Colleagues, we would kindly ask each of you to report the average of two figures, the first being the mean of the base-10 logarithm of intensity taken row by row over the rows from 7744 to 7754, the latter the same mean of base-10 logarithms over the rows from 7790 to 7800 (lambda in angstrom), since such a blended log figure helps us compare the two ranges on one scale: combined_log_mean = 1.56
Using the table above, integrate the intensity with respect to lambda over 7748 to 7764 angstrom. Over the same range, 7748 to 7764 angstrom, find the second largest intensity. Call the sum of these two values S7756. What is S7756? 620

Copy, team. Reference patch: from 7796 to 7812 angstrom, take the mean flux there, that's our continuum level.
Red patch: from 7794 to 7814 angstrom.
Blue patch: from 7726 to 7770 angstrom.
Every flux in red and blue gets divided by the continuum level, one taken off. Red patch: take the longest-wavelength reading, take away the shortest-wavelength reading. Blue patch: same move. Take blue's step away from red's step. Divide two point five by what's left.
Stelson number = 90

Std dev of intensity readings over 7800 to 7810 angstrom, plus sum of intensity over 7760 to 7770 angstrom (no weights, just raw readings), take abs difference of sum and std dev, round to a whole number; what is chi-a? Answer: 164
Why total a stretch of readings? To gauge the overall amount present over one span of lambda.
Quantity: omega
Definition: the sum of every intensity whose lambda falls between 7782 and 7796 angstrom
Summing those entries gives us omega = 253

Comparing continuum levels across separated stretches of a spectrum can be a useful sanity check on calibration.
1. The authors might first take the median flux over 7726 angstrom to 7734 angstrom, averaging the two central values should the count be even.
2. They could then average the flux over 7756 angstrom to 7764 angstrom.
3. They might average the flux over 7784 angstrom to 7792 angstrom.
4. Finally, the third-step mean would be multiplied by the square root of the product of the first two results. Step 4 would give 1257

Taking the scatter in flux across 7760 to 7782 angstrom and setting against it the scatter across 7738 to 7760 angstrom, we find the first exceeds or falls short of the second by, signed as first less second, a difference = 0.3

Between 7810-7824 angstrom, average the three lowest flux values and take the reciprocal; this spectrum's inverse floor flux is 0.0336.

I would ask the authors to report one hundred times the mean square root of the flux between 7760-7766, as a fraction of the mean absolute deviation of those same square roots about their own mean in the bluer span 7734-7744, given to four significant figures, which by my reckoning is 5678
